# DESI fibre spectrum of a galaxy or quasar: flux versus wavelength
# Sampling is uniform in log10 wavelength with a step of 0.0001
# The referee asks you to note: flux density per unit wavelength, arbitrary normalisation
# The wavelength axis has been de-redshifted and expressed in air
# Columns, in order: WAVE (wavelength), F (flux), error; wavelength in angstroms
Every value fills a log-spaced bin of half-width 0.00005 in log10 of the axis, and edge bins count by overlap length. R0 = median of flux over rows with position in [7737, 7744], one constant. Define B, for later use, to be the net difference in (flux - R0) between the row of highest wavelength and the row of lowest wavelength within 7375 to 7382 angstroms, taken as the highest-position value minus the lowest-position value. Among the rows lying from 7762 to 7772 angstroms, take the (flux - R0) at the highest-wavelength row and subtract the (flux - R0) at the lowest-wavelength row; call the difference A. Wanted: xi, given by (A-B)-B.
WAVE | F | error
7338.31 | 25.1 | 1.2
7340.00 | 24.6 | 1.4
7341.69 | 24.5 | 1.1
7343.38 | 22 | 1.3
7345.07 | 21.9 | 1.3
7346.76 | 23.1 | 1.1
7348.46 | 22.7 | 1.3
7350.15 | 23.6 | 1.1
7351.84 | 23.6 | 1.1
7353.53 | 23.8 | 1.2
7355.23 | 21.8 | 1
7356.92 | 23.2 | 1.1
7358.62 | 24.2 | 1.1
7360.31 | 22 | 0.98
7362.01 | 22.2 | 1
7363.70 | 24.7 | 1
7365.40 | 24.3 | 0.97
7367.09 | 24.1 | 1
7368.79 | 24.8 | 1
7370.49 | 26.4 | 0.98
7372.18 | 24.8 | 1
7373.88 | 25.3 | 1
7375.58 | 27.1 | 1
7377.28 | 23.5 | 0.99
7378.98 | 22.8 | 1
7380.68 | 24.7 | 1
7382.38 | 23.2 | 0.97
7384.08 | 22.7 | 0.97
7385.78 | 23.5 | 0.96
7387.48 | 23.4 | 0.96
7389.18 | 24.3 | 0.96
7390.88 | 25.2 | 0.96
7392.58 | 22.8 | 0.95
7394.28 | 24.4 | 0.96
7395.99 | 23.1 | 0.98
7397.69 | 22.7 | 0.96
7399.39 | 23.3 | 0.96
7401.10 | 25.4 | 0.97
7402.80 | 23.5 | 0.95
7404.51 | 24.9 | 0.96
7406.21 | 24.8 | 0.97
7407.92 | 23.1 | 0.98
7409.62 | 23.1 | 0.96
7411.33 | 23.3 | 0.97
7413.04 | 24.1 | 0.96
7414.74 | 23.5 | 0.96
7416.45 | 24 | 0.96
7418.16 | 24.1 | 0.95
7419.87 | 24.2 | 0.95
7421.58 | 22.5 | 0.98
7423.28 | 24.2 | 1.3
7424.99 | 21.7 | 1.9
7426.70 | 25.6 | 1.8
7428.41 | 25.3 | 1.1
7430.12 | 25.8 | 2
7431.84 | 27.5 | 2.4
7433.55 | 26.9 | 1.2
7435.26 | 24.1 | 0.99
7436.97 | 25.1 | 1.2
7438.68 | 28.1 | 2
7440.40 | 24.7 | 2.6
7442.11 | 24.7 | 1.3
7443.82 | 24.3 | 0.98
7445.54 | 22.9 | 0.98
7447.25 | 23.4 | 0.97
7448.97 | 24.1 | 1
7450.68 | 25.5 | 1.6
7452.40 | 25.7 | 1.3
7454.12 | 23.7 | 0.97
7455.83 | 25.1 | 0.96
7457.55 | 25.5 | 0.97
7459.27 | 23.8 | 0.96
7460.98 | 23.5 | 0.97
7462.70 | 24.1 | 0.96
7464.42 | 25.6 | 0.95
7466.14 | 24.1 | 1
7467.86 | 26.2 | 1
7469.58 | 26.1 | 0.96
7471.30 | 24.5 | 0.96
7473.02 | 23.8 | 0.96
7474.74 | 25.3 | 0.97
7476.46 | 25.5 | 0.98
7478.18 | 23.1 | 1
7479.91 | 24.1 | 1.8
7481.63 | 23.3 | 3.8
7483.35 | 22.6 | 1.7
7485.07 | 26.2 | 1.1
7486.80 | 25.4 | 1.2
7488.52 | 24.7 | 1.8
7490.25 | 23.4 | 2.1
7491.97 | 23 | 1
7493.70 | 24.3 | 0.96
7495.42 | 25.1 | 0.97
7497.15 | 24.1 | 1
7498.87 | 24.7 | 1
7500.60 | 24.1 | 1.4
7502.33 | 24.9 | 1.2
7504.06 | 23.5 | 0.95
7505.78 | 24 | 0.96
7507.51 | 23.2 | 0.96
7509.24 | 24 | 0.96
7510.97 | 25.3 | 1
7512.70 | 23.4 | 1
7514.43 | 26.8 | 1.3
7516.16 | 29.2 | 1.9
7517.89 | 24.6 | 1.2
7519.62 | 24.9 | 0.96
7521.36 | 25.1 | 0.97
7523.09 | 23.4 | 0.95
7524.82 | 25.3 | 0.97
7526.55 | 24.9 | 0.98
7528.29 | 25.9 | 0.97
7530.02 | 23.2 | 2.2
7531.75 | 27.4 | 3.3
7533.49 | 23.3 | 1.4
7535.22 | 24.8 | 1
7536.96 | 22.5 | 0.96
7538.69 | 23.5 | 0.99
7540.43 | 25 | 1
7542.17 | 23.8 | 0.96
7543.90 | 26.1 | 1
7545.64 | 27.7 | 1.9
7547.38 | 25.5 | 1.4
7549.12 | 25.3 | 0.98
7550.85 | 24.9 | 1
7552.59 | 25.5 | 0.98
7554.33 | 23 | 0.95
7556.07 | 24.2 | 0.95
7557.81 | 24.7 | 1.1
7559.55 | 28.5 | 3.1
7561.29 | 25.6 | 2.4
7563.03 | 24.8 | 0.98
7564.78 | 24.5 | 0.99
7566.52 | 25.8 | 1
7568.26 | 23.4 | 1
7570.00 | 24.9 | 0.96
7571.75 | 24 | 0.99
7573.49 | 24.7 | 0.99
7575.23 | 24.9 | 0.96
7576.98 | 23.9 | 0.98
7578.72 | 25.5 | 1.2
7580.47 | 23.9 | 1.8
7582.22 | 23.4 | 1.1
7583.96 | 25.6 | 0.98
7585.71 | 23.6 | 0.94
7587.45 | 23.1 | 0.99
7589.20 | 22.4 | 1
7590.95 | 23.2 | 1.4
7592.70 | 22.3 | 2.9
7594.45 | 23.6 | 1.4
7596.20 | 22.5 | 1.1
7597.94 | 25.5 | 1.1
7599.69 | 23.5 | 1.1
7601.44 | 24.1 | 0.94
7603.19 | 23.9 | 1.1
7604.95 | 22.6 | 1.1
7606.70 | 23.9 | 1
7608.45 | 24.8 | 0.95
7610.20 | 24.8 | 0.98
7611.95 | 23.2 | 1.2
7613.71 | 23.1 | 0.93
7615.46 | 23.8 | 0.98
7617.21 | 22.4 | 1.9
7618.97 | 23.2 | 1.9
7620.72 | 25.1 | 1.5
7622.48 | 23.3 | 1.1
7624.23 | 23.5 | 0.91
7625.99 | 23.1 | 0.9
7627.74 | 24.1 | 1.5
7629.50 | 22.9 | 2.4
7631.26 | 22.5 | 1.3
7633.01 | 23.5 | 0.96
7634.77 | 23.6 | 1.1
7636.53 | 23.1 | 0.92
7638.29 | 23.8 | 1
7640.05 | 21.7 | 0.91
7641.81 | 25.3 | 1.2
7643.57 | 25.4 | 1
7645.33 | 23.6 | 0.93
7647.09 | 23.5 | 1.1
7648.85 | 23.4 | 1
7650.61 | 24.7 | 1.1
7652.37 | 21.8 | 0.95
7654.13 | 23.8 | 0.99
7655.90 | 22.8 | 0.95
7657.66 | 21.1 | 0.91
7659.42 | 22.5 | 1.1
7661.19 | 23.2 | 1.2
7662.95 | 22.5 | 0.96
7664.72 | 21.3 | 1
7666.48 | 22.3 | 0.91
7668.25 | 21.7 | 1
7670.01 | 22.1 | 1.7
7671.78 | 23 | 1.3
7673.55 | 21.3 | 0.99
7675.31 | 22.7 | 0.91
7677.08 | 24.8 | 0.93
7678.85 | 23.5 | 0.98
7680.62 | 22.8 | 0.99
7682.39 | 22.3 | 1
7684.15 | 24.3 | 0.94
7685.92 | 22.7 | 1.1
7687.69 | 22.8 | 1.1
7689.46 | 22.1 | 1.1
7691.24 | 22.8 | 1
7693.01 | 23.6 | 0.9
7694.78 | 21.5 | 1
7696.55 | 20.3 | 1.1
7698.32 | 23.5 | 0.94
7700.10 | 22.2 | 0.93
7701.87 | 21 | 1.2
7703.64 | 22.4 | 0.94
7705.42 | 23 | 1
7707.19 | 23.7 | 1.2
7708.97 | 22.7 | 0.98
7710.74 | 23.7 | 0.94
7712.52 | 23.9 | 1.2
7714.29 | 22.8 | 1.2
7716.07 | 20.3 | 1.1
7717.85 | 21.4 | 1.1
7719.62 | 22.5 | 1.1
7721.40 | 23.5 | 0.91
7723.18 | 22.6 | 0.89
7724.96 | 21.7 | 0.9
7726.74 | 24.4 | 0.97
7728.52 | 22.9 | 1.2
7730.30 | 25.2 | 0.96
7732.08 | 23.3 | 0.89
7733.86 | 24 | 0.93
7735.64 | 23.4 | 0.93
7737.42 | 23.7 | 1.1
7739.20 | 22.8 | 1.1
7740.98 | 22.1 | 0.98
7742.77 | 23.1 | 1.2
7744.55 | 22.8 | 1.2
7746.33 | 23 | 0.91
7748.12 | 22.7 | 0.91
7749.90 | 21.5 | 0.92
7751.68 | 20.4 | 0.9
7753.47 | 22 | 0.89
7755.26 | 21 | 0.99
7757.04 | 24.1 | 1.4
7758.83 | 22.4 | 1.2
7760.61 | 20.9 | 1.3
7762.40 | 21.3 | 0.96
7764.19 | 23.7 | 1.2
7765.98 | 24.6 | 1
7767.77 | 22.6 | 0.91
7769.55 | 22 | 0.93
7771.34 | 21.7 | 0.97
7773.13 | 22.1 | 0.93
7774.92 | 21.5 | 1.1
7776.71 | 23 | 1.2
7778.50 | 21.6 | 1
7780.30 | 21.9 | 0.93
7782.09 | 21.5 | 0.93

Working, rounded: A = 0.4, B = -2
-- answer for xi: 5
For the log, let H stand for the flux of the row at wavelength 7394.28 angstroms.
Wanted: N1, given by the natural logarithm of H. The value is 3.19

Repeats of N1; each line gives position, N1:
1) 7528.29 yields 3.25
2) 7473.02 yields 3.17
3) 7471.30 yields 3.20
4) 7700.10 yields 3.10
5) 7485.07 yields 3.27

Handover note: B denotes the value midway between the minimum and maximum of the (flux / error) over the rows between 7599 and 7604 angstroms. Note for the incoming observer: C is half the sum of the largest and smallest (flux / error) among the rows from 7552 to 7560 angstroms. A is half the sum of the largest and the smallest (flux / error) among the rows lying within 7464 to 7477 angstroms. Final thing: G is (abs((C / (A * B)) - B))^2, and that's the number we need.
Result 551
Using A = 25.6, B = 23.5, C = 18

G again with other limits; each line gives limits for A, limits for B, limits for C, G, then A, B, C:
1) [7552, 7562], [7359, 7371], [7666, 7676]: 602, 17.6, 24.6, 19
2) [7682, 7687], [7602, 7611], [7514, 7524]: 542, 23.2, 23.3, 21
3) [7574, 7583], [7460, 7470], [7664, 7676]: 656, 19.6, 25.6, 19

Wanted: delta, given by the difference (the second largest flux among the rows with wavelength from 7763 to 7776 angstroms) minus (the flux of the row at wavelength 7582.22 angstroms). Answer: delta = 0.3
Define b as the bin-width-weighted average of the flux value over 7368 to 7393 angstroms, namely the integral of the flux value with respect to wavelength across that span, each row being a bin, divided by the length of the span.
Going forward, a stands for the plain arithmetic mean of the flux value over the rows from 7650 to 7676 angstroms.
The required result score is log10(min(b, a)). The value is 1.351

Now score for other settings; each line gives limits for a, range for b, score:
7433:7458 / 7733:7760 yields 1.354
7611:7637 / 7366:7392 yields 1.368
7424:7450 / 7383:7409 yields 1.377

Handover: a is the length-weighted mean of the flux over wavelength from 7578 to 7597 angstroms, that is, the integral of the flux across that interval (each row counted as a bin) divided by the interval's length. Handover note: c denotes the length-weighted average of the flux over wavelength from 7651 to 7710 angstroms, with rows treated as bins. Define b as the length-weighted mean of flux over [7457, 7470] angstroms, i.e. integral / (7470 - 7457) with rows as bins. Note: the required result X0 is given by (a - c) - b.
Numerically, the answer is -23.8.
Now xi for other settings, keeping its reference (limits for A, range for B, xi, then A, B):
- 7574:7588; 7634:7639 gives -2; -1.8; 0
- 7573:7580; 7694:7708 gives -4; 0.8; 2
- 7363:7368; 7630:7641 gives 1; -0.6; -1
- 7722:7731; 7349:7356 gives 6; 2.6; -2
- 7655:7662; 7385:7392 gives -3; 0.4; 2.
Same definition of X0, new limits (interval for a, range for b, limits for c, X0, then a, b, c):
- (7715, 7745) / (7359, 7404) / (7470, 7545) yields -25.7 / 22.9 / 24.0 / 24.6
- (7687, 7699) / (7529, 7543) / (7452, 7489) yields -26.5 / 22.3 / 24.2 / 24.6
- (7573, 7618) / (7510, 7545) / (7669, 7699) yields -23.9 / 23.8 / 24.9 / 22.7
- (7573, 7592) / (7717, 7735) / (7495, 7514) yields -23.4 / 24.0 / 23.2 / 24.2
